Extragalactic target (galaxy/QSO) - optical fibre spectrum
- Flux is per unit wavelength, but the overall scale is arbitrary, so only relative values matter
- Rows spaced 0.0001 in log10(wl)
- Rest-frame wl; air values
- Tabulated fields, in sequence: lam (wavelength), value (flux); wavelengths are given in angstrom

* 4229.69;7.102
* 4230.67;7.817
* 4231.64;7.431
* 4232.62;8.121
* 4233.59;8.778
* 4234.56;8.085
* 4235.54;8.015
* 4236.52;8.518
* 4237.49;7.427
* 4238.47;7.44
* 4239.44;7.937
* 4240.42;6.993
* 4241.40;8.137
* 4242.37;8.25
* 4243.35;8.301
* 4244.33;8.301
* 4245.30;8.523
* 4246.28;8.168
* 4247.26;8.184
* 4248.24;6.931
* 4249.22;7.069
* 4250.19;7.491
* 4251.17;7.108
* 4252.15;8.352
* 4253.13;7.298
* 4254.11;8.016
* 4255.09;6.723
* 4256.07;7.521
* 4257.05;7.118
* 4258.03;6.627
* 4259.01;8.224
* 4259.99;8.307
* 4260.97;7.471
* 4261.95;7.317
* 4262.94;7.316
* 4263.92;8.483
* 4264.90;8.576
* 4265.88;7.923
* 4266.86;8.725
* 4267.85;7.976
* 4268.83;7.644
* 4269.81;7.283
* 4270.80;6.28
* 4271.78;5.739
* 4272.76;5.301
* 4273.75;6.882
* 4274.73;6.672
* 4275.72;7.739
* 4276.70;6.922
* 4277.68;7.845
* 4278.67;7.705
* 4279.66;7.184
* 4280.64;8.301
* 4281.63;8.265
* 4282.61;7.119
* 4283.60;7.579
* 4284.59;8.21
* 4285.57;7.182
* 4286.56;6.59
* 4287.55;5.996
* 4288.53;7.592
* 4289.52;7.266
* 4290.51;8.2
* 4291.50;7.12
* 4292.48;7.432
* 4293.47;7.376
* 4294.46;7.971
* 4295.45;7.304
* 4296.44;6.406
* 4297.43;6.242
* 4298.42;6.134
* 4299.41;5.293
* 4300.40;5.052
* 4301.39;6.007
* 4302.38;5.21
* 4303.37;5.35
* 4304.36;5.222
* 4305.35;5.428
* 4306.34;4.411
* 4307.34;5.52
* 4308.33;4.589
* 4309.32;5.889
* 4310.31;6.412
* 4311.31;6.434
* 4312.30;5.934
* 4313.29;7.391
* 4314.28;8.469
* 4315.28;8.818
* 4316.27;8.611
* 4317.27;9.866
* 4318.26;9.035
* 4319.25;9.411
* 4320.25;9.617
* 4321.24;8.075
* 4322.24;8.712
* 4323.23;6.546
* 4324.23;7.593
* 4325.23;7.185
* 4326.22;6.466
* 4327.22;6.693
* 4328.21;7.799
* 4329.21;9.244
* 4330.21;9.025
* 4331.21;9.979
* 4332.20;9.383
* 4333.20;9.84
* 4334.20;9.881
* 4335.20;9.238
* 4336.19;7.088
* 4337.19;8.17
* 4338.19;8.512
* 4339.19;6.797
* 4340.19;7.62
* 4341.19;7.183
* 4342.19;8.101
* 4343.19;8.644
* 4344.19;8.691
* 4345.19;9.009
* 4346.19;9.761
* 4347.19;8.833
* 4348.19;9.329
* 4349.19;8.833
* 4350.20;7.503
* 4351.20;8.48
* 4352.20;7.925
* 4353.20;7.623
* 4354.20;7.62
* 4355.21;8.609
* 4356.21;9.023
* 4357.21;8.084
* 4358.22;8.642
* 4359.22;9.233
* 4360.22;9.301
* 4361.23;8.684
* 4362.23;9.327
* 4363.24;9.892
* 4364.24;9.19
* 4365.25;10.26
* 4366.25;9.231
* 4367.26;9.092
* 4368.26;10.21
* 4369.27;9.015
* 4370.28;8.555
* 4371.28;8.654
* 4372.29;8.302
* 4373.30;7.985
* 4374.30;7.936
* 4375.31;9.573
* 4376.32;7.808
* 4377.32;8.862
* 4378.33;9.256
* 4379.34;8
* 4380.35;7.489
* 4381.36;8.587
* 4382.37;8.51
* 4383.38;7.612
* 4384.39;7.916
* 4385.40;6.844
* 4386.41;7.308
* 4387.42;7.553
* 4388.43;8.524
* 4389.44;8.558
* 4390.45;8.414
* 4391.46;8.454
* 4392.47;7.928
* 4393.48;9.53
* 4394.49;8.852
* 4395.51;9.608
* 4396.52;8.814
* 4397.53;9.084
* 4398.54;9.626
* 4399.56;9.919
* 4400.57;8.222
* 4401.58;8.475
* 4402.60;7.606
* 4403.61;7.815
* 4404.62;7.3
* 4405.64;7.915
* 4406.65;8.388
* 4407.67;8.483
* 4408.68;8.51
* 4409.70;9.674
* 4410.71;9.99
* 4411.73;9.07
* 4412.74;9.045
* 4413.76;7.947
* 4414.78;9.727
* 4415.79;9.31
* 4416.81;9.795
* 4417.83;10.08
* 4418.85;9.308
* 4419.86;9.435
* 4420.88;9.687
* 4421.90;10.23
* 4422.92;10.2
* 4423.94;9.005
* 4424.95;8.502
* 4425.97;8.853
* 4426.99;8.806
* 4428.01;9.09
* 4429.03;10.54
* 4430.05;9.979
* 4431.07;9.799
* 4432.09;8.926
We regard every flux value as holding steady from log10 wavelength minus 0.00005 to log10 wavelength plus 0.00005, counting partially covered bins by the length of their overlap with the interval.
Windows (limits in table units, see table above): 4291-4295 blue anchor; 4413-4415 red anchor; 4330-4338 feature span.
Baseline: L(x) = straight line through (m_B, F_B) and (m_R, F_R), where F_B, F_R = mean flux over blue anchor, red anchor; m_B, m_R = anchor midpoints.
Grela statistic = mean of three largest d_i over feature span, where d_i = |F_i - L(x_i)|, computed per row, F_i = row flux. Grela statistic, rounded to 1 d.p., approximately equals 2.0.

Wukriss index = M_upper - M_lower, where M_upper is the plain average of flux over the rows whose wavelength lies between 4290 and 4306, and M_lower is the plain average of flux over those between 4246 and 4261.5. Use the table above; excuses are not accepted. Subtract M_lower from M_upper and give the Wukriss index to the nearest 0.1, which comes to -1.2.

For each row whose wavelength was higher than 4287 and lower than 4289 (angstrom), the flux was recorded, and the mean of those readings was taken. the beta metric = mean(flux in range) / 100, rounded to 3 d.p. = 0.068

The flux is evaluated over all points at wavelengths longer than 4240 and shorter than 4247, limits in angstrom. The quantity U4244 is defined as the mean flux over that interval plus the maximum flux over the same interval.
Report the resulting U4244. 17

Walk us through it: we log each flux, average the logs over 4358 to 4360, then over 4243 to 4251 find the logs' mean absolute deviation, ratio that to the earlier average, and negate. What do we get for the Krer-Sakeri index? -0.031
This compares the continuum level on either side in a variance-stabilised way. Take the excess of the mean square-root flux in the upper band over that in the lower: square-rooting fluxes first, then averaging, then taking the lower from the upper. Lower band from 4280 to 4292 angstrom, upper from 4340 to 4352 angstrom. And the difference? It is 0.19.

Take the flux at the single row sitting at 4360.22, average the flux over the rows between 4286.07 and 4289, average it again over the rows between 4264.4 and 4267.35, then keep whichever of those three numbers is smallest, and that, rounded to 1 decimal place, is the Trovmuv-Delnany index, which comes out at 6.7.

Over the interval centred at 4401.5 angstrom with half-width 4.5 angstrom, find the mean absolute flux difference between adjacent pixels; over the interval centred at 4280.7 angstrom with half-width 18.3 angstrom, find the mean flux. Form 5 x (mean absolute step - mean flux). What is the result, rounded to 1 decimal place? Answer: -33.4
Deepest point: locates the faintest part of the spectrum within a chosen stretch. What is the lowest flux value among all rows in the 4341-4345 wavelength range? 7.183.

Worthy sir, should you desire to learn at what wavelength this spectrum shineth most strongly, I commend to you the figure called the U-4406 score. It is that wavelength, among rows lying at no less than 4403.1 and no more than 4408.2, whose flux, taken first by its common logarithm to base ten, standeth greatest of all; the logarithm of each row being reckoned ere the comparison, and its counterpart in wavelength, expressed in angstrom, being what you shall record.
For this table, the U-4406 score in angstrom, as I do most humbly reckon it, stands 4407.67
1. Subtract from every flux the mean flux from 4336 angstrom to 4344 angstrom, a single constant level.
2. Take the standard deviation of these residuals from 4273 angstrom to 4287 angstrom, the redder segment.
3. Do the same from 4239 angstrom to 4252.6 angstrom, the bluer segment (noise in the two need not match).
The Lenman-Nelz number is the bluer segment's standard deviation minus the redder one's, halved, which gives 0.00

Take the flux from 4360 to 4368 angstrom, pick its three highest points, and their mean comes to 9.83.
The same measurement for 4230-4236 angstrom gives 8.33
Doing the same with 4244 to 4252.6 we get 8.39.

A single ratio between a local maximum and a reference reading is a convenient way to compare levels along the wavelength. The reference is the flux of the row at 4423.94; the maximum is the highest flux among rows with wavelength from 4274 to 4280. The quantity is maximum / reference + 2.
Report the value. 2.87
